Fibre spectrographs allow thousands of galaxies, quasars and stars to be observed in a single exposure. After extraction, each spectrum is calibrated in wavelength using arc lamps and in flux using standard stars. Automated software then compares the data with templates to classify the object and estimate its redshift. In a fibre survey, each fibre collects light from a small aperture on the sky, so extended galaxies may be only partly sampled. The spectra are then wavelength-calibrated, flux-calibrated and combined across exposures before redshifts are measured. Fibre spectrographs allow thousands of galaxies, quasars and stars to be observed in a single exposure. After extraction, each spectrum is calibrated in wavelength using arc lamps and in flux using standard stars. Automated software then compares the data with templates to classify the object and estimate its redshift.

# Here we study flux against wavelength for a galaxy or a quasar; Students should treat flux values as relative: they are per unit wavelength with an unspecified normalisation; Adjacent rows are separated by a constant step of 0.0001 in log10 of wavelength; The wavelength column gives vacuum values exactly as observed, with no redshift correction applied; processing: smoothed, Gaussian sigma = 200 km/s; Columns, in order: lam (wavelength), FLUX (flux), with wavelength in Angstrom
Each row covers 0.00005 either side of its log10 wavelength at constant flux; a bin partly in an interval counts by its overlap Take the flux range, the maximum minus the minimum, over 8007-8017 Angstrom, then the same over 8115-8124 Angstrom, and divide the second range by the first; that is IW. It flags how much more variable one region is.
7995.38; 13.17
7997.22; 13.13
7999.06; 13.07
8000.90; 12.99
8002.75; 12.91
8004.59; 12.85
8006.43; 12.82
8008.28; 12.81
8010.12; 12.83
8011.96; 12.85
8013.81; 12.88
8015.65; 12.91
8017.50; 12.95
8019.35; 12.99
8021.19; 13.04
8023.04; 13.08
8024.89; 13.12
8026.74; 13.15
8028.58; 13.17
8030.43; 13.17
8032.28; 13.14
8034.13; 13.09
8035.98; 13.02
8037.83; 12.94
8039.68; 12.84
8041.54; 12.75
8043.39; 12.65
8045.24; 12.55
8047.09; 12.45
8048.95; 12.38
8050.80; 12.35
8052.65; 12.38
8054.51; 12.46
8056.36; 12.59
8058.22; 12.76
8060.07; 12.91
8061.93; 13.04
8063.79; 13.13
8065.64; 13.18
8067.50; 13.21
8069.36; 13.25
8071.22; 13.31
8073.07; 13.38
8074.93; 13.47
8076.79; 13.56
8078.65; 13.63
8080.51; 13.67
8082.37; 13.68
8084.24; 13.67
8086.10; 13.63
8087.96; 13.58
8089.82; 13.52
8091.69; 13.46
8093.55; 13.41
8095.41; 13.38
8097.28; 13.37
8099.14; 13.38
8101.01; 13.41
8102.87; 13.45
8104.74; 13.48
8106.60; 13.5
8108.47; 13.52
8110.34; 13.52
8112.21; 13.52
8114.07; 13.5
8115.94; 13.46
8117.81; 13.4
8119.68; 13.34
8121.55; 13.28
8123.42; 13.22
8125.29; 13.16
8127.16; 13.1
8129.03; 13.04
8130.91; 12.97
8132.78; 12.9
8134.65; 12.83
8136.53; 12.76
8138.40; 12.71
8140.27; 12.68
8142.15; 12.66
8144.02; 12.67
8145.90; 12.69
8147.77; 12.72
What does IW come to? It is 2.4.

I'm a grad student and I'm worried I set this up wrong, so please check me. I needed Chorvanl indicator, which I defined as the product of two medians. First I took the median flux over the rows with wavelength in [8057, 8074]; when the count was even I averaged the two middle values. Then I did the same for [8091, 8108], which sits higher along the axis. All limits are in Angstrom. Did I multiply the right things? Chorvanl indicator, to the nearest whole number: 177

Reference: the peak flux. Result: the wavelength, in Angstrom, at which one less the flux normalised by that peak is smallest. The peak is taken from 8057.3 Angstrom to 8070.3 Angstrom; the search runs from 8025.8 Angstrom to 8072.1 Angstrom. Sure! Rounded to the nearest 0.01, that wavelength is 8071.22 Angstrom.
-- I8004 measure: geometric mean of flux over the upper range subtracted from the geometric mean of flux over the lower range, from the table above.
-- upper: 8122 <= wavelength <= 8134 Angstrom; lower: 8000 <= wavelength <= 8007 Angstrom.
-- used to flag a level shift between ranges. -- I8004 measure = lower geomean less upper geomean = -0.17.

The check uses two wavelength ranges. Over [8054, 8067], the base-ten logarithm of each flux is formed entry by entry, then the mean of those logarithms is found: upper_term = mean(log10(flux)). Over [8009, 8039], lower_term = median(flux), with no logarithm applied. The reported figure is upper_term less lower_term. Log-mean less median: -11.9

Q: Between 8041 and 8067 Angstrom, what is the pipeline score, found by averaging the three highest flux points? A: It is 13.1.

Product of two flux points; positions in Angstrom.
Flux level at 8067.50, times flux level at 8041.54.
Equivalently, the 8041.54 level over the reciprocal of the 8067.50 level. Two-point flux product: 168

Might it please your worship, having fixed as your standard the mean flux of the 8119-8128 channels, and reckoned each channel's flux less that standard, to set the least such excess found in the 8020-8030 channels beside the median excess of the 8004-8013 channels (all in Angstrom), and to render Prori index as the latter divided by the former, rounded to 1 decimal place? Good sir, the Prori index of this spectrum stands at 2.2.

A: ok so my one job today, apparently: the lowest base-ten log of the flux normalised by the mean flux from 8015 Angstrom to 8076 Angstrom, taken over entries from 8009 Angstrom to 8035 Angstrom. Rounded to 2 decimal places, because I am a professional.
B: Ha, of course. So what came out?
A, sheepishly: 0.00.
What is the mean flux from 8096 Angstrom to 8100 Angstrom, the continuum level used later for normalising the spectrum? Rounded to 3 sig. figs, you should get 13.4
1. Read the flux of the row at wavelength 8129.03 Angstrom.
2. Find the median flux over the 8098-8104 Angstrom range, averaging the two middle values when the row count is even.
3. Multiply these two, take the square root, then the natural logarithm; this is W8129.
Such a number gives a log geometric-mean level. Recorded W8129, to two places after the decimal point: 2.58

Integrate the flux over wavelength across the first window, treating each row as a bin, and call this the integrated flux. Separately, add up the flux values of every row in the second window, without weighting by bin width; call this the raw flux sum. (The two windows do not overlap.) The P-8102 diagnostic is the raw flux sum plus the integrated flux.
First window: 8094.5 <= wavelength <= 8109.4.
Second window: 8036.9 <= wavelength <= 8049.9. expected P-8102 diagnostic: 289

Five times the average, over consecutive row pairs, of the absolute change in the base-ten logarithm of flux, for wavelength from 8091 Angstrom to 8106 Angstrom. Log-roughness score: 0.0046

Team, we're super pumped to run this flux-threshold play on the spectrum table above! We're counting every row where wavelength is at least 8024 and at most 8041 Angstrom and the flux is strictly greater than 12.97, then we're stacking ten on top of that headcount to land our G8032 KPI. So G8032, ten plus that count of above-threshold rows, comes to 17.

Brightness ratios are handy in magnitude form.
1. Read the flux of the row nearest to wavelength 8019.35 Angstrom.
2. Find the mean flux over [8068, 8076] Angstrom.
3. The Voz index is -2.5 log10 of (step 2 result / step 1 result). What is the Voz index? -0.030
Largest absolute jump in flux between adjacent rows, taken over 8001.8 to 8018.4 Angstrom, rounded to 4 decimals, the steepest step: 0.0600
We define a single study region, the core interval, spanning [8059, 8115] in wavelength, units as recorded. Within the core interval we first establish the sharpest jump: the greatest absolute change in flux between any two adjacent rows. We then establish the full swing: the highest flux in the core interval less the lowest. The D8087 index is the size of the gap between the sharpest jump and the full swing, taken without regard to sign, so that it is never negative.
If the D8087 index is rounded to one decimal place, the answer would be 0.6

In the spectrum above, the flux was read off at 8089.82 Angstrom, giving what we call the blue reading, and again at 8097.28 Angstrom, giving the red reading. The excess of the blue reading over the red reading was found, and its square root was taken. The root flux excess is 0.4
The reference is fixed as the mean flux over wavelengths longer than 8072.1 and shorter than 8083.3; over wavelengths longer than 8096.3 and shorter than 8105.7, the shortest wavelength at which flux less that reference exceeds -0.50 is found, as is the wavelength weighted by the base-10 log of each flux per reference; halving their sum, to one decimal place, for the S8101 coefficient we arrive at 8098.8 Angstrom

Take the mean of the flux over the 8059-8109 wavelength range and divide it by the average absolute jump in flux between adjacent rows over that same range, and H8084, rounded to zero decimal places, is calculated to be 284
